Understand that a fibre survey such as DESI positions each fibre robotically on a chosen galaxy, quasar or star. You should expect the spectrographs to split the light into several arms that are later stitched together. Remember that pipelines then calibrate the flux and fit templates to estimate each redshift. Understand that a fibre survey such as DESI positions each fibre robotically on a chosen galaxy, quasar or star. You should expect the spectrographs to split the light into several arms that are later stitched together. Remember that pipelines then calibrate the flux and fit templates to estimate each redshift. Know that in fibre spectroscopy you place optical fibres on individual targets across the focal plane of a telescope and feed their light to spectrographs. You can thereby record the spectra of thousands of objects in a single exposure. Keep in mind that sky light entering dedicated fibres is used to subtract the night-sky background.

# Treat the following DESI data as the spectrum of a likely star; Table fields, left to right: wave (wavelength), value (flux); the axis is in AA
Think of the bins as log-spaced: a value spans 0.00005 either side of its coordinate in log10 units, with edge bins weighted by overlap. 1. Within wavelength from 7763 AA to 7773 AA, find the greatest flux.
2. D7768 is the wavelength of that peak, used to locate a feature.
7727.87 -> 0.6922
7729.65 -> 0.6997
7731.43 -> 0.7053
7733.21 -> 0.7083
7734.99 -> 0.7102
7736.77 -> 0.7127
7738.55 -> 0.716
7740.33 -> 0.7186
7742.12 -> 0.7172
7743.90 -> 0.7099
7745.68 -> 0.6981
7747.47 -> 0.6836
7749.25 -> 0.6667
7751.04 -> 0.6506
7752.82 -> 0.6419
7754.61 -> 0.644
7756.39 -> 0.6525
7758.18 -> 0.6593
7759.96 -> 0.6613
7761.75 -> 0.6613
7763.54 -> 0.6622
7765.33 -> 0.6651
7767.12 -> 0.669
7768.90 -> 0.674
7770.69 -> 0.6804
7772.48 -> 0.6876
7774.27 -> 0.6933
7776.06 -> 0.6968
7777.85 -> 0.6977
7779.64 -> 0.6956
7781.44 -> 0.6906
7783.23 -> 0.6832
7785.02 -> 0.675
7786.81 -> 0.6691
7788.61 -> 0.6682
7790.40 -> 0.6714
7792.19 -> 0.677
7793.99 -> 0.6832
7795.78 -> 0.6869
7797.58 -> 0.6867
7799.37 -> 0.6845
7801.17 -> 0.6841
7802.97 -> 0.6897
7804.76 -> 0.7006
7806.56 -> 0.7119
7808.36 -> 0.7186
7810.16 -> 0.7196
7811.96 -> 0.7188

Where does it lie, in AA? 7772.48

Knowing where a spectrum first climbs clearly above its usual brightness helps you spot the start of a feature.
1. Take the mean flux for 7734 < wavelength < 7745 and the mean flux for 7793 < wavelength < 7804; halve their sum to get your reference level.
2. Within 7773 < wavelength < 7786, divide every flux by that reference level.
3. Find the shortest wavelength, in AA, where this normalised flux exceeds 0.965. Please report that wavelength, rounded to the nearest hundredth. 7774.27 AA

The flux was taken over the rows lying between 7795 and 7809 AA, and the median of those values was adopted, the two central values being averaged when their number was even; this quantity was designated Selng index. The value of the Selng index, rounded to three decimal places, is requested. 0.688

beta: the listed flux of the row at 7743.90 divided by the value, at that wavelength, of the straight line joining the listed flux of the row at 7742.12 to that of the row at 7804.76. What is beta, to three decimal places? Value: 0.990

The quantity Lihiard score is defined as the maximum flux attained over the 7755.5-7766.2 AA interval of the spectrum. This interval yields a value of 0.6651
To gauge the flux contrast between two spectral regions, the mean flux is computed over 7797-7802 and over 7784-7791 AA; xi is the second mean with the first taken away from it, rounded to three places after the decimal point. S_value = -0.014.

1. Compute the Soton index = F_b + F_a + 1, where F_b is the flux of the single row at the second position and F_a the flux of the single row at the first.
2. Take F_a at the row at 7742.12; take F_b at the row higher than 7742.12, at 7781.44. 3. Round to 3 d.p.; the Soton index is 2.408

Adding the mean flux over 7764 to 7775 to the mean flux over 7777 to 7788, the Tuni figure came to 1.36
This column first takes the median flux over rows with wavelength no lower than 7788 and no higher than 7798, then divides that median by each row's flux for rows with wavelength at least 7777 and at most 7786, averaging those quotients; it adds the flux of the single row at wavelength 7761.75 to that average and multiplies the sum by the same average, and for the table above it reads 1.63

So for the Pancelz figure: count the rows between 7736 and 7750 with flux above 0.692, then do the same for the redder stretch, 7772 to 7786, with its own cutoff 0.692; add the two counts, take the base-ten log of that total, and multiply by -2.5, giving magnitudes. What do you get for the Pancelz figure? -2.5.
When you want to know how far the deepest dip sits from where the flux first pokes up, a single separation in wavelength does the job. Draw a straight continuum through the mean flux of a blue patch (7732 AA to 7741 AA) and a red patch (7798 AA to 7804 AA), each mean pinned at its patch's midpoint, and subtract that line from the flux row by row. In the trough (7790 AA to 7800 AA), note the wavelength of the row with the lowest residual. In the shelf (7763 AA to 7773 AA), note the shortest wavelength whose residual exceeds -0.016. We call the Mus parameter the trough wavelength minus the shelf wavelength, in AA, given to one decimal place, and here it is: 17.9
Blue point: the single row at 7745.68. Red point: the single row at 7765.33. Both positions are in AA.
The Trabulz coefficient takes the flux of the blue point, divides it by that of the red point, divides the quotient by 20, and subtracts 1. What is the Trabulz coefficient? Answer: -0.948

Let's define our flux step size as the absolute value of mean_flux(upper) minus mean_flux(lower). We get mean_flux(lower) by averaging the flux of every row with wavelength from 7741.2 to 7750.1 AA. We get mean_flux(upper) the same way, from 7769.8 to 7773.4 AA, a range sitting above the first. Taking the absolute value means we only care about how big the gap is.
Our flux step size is 0.011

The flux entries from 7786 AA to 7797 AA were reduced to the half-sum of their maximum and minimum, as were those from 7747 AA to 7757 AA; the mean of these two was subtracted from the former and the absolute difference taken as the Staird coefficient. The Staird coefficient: 0.007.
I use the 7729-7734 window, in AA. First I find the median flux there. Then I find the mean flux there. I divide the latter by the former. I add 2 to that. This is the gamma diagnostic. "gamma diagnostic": 2.999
